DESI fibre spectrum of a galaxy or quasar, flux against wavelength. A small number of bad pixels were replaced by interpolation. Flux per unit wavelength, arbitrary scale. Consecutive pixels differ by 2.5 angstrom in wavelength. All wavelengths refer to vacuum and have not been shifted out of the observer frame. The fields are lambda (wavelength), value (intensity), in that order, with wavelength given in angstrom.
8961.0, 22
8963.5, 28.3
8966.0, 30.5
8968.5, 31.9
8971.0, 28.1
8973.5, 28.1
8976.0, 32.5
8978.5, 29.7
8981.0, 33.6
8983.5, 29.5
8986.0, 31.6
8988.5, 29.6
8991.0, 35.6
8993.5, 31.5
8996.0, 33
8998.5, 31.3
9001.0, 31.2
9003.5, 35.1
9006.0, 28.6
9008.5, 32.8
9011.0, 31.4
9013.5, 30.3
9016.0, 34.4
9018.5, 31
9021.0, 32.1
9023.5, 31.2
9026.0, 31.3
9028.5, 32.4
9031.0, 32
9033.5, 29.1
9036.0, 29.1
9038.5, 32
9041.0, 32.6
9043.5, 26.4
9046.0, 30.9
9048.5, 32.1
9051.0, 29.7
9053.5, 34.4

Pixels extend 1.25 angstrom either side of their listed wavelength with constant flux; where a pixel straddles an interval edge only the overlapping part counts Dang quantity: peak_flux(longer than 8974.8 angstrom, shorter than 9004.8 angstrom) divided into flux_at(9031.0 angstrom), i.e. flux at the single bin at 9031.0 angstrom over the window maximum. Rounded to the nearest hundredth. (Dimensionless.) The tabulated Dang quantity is 0.90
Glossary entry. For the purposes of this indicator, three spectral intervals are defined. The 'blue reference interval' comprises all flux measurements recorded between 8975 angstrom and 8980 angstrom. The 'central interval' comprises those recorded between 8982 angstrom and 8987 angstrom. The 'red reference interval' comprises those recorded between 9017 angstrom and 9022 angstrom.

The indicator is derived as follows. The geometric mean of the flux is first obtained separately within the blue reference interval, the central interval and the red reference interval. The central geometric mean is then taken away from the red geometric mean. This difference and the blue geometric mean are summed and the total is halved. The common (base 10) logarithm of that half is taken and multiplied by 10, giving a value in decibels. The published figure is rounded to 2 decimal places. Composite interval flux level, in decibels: 12.05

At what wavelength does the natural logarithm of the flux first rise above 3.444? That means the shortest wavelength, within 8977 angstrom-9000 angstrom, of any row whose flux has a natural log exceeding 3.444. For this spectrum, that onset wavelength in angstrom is 8981.0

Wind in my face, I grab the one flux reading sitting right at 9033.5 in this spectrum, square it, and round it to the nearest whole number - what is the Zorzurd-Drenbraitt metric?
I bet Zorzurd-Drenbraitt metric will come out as 847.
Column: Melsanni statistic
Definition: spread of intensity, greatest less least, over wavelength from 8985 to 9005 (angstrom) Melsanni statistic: 6.0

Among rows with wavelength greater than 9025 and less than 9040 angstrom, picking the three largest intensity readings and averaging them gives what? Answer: 32.13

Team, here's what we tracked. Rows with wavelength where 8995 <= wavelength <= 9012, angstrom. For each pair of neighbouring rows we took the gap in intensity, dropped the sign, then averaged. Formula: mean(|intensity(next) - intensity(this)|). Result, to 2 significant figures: 3.0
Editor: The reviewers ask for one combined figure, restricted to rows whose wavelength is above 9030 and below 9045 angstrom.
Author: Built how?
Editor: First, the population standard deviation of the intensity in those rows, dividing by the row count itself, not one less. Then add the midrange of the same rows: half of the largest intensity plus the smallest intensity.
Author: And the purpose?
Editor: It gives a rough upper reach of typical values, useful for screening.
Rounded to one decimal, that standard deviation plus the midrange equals 31.7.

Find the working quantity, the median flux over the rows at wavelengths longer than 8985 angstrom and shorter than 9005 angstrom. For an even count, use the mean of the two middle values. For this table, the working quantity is 31.55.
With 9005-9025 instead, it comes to 31.30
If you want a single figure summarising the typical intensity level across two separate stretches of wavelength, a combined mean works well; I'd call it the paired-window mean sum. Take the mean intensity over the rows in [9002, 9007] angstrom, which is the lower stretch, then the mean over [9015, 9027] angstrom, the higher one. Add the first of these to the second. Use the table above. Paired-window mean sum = 63.9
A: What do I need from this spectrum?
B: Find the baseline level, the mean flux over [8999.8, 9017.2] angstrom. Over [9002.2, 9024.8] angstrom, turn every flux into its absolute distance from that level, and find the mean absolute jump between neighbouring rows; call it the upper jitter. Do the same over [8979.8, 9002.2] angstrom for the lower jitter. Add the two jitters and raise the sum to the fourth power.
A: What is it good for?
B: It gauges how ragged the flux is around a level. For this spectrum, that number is 27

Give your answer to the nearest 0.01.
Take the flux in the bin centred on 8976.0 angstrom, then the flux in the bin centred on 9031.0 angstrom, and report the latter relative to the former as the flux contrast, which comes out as 0.98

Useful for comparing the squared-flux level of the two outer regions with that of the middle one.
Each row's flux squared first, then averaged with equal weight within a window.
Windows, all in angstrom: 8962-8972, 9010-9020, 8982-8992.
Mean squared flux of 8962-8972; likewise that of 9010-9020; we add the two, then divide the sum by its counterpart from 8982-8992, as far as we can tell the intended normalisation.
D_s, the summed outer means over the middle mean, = 1.89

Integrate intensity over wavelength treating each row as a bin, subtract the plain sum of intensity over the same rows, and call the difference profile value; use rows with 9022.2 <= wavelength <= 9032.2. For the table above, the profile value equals 190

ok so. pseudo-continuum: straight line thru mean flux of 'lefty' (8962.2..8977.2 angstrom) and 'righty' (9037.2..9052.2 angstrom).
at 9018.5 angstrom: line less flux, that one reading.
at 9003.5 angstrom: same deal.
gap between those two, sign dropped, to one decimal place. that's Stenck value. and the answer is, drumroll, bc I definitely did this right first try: 4.2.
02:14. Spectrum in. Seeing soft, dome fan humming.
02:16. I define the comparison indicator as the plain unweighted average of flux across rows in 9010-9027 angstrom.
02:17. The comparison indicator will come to 31.7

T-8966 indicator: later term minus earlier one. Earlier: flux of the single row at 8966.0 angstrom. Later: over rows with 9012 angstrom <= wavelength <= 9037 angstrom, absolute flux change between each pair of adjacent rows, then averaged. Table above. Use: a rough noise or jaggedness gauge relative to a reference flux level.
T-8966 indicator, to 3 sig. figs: -28.9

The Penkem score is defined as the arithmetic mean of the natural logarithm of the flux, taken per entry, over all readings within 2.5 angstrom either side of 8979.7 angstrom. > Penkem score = 3.45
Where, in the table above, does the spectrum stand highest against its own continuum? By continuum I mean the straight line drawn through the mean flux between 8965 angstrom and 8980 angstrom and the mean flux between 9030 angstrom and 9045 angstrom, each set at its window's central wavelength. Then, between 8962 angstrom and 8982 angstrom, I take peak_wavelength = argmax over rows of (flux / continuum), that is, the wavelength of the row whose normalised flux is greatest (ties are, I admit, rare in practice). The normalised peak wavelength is 8981.0 angstrom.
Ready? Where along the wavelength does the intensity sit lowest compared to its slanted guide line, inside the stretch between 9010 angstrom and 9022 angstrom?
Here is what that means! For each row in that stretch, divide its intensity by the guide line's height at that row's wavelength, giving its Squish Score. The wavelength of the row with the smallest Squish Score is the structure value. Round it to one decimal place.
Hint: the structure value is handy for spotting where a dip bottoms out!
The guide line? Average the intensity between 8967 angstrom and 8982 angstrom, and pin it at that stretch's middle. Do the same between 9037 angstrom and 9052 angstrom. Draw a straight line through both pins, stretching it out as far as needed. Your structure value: 9013.5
